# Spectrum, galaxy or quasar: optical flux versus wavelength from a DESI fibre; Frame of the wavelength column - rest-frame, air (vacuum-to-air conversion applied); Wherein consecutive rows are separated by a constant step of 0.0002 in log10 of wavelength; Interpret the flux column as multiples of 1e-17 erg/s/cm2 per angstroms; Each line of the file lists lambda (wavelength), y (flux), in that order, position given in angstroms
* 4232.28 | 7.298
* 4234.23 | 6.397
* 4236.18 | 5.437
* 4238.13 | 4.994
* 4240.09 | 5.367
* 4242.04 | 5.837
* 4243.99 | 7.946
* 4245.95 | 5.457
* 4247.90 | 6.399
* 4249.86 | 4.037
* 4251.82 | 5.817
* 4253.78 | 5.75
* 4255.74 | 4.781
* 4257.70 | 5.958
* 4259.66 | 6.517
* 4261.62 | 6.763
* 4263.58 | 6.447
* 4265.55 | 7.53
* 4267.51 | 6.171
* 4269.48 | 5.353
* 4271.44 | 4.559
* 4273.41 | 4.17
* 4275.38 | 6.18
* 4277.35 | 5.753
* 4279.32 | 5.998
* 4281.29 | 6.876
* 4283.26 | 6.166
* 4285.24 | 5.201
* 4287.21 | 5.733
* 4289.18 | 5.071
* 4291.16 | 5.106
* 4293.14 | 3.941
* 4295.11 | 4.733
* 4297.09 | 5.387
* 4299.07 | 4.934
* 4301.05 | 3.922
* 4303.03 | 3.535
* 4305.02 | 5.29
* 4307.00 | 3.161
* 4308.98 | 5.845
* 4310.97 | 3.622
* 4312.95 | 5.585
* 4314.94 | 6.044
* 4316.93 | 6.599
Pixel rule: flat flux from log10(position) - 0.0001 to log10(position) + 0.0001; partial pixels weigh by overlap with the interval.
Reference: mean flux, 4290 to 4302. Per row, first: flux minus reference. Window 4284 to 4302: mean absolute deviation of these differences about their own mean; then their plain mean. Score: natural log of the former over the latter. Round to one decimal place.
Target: 0.7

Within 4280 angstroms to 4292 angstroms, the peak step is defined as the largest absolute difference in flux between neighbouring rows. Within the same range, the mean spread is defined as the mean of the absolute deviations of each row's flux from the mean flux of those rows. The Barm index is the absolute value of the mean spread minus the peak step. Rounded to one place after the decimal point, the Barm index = 0.4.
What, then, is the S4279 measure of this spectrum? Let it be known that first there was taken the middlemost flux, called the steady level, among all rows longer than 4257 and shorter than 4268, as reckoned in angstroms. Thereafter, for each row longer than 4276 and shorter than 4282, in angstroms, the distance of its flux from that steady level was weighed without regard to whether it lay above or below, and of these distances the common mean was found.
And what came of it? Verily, 0.5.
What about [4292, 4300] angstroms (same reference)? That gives 1.7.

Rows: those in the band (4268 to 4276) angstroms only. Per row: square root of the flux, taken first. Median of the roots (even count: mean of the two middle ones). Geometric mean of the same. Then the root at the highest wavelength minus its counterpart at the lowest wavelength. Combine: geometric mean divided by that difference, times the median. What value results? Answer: 29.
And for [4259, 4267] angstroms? 35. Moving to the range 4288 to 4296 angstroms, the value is -63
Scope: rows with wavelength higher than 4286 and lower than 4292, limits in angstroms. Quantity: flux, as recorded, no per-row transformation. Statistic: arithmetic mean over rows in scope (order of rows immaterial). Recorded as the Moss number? 5.3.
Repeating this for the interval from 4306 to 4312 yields 4.2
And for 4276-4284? 6.2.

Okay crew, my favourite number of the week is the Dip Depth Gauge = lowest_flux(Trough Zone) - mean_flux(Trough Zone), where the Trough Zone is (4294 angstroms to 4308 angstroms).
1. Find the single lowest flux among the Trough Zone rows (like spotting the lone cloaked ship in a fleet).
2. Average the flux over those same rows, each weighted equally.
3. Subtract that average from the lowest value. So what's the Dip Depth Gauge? -1.26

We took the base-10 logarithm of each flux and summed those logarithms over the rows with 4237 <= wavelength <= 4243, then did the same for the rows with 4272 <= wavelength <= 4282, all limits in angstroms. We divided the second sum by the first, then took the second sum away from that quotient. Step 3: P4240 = -2.1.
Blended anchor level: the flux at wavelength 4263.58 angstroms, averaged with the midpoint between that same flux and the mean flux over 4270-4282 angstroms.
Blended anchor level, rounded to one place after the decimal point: 6.2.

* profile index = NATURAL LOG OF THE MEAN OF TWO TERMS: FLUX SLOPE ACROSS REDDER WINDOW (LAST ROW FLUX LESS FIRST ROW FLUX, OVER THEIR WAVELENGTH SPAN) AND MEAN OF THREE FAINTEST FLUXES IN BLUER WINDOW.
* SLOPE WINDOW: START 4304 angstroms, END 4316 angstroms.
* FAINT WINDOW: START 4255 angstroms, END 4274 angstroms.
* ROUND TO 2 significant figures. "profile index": 0.83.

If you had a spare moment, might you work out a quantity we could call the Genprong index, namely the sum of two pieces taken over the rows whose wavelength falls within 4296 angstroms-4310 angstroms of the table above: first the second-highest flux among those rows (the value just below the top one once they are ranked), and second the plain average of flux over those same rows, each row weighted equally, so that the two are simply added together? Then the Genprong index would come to 10.0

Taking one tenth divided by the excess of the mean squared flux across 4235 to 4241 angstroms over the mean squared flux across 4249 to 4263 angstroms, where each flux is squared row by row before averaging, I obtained -0.020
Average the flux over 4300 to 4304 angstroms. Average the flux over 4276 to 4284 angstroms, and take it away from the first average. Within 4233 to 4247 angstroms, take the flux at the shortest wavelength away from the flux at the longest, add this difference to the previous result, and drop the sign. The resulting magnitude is 3.4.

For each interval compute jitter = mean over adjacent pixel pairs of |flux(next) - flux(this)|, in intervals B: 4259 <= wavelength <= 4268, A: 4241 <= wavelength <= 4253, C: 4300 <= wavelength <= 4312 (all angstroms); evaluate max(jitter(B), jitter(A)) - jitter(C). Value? 0.10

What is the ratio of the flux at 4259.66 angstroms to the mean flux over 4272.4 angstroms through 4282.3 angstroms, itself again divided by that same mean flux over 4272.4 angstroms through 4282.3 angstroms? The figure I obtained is 0.194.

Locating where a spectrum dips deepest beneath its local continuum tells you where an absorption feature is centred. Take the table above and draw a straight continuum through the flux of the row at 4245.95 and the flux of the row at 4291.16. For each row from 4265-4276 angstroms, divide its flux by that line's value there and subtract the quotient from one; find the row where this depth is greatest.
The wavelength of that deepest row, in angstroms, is 4273.41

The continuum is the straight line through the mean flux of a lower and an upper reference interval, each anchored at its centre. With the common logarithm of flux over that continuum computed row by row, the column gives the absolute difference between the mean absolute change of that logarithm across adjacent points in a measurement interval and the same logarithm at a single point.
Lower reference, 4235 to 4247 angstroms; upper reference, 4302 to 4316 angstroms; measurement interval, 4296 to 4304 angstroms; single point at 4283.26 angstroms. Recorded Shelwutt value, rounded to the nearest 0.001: 0.020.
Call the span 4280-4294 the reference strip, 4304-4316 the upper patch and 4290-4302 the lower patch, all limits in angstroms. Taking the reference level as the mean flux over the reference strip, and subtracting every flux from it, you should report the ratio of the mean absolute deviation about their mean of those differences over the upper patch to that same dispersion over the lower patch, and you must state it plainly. 2.1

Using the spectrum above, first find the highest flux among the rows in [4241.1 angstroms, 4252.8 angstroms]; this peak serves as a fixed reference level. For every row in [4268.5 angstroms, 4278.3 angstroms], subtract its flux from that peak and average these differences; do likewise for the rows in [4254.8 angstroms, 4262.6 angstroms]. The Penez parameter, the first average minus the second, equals 0.8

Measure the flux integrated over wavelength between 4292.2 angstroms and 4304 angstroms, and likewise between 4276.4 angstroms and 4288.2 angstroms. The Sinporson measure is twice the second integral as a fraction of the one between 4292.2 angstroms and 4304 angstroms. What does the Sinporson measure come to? 2.7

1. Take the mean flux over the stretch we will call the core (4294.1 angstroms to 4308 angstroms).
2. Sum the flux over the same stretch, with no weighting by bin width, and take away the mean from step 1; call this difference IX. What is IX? 27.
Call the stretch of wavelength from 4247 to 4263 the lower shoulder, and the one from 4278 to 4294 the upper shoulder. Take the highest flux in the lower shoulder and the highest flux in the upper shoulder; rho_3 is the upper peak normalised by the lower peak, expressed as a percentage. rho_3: 102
